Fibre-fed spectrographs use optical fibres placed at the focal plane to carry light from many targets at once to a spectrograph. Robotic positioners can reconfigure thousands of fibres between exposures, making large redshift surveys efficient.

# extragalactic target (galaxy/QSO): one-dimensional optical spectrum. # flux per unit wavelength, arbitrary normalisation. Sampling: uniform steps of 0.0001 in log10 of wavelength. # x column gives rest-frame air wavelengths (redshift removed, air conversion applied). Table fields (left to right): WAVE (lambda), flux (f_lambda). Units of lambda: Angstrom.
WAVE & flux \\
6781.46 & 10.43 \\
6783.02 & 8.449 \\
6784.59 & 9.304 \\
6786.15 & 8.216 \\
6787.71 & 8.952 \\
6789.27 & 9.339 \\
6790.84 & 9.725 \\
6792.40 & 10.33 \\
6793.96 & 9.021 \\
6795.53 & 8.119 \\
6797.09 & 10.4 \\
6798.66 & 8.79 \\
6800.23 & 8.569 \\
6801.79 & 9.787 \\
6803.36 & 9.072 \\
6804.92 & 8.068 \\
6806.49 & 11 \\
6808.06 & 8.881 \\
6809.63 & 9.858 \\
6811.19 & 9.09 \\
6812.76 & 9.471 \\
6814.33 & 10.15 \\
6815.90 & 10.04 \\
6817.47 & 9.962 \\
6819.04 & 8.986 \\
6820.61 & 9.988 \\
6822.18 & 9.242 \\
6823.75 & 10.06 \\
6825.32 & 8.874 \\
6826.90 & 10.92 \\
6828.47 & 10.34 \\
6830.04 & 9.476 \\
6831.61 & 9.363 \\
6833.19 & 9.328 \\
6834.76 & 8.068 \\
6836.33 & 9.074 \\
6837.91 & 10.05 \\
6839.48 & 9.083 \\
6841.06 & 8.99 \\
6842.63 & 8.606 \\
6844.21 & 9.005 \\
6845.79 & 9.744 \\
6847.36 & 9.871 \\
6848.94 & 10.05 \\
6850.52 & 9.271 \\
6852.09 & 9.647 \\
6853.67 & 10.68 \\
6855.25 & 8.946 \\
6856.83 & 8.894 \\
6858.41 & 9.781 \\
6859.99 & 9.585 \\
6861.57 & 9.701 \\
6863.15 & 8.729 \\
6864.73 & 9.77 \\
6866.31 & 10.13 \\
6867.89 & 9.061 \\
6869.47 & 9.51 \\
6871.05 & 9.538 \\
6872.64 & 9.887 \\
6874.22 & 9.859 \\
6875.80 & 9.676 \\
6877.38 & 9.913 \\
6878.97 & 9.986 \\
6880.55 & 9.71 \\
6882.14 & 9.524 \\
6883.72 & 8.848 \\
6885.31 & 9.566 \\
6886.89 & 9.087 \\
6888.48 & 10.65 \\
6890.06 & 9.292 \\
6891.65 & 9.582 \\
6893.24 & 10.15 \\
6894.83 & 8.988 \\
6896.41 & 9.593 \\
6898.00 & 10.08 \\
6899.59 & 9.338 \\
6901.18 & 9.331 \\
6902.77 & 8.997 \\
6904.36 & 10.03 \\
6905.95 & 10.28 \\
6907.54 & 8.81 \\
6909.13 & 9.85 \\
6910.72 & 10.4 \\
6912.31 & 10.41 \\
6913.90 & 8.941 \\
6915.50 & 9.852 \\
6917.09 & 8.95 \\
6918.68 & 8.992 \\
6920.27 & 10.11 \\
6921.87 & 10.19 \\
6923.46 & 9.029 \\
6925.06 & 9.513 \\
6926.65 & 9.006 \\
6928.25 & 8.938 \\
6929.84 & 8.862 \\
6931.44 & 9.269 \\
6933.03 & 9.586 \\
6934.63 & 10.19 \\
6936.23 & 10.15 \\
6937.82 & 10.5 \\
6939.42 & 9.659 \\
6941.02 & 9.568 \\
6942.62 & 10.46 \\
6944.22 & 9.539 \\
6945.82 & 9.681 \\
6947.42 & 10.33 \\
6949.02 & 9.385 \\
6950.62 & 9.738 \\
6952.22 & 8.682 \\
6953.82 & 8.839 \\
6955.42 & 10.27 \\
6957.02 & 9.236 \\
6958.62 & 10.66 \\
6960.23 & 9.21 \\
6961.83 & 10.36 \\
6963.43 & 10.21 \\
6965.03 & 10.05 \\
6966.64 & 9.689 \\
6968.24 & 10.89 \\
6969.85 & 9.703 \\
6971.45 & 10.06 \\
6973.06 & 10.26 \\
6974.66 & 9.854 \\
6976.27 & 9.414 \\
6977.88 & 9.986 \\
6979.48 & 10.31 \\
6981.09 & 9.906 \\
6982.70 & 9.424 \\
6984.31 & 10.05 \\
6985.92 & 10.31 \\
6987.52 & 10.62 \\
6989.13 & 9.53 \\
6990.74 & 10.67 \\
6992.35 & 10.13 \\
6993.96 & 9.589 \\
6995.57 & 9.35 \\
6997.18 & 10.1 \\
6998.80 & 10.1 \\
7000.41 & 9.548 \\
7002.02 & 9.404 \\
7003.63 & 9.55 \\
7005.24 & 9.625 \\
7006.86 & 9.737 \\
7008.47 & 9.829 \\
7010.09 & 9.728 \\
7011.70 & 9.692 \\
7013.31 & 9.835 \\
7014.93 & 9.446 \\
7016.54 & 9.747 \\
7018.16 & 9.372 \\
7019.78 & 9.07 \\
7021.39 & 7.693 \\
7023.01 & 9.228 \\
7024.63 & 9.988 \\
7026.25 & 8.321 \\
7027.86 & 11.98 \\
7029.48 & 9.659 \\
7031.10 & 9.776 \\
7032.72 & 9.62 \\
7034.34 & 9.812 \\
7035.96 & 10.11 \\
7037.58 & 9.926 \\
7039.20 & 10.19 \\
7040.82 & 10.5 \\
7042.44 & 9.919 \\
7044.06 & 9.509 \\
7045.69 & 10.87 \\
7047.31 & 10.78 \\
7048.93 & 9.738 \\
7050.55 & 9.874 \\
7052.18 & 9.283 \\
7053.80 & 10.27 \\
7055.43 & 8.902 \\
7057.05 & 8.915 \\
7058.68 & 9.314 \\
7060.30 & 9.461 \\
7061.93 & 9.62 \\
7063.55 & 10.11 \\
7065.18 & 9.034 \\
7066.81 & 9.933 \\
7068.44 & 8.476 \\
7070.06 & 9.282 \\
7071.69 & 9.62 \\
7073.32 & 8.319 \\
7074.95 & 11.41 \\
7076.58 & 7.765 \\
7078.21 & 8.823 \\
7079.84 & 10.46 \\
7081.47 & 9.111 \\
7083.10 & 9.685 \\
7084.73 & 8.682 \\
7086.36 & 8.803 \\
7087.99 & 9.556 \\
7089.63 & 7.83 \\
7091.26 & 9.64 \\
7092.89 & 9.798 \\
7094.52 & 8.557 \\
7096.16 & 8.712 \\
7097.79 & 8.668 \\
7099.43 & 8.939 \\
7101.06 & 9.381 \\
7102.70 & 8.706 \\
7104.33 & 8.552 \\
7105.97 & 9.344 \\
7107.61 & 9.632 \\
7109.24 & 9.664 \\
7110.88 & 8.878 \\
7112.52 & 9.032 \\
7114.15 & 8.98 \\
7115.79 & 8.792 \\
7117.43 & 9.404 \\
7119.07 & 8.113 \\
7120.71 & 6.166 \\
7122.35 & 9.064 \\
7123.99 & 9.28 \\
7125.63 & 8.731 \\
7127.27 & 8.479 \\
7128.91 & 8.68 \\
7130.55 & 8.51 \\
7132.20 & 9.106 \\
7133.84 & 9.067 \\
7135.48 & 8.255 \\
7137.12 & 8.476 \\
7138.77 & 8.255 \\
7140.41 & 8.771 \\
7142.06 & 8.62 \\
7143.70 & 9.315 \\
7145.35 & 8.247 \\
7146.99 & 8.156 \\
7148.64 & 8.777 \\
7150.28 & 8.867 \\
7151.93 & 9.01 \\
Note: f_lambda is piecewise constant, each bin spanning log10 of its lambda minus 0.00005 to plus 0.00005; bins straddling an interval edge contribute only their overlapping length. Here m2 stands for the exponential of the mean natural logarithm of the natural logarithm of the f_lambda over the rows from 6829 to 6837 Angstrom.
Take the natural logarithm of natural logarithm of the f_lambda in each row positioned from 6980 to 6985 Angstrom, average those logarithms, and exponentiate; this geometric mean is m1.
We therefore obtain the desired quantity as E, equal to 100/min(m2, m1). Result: 45.4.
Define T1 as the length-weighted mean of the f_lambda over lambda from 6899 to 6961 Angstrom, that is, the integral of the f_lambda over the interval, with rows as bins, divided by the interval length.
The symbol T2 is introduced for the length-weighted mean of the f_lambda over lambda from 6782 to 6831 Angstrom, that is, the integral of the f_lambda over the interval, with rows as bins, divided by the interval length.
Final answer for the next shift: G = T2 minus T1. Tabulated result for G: -0.2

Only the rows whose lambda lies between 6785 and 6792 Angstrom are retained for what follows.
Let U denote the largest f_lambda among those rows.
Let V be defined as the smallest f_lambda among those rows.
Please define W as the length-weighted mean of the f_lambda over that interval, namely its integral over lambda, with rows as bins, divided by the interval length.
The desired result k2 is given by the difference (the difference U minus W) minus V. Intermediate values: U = 9.725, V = 8.216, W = 9.1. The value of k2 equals -7.6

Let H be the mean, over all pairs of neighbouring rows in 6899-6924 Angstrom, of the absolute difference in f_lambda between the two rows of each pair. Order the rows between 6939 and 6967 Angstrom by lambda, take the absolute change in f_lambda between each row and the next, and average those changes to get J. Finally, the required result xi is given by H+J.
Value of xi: 1.42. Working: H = 0.69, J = 0.73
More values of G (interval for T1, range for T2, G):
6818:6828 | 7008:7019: -0.1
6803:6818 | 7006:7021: 0.0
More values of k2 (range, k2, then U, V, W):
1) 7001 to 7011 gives -9.2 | 9.829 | 9.404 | 9.6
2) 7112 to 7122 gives -5.2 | 9.404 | 6.166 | 8.4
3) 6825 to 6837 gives -6.6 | 10.92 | 8.068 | 9.5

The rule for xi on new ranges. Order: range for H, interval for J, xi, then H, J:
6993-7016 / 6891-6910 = 0.91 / 0.21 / 0.70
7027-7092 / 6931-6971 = 1.58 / 0.88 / 0.70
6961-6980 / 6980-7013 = 0.87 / 0.49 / 0.38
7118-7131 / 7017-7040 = 1.88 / 0.89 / 0.99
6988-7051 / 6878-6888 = 1.06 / 0.59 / 0.47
